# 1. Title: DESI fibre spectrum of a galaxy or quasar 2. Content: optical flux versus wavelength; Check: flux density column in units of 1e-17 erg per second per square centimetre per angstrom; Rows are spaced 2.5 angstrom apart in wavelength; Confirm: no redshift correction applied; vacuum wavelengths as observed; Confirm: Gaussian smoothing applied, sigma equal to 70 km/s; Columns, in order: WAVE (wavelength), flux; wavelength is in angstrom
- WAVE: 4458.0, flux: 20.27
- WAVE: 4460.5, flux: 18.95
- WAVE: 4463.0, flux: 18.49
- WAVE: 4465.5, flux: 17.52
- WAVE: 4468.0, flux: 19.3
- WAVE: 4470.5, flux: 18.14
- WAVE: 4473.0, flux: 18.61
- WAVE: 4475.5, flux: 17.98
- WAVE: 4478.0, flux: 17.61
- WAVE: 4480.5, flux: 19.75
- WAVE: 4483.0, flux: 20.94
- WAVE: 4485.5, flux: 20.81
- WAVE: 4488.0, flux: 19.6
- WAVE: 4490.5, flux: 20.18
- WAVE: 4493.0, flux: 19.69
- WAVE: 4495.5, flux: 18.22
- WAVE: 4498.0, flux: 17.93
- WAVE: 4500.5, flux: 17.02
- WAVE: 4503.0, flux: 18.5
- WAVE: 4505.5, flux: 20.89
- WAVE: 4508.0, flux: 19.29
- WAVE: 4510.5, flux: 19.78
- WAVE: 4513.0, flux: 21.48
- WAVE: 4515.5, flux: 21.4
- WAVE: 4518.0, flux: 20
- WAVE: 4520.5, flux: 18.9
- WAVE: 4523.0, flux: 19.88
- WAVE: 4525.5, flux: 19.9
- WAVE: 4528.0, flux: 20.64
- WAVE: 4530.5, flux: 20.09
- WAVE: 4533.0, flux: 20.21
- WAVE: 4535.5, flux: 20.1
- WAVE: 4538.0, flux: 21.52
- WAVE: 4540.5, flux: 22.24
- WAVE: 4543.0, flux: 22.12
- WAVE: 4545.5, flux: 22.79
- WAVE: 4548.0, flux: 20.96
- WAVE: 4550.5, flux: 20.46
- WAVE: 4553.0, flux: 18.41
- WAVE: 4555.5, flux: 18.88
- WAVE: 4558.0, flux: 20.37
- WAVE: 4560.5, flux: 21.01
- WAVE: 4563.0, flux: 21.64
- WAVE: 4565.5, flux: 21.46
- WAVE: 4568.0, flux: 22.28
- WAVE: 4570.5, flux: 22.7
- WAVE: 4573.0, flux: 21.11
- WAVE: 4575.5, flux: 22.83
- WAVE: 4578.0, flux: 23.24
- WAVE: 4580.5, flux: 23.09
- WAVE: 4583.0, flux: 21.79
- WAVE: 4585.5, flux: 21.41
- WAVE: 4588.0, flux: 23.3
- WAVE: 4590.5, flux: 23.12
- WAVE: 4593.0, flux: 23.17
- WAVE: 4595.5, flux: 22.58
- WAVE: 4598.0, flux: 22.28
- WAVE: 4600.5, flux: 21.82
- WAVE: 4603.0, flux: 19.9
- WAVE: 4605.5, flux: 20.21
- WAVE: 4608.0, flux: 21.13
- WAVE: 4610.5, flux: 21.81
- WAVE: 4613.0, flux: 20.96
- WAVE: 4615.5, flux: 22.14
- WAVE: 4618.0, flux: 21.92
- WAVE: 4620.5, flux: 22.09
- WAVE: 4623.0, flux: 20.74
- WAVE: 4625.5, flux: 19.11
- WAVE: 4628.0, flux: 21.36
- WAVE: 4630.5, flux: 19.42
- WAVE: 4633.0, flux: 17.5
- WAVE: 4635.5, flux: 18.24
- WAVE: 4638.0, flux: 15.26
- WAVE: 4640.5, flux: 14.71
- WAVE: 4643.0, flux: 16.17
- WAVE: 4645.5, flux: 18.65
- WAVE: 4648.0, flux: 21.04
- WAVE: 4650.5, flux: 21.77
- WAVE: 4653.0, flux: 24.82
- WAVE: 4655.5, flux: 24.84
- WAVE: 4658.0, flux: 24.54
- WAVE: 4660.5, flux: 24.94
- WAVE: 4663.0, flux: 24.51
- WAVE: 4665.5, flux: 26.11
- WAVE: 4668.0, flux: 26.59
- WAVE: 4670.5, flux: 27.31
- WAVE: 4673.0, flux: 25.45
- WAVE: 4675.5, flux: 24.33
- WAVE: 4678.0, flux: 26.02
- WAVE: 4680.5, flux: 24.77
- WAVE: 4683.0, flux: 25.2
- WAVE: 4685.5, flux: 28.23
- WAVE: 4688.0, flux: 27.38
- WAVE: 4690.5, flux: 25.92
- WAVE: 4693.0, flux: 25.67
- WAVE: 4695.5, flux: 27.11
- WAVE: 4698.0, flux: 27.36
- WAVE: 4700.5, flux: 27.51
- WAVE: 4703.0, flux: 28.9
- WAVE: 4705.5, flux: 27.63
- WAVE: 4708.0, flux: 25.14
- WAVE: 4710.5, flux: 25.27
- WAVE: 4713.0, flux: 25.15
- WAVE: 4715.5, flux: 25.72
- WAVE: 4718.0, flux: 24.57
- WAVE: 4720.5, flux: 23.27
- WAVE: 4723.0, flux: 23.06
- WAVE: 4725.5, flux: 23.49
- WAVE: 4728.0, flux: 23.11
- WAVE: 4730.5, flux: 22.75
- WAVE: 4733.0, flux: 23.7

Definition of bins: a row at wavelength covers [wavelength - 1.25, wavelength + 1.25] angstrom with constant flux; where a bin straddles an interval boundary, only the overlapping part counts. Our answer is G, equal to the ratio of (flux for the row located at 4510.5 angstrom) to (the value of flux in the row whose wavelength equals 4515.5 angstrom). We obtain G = 0.92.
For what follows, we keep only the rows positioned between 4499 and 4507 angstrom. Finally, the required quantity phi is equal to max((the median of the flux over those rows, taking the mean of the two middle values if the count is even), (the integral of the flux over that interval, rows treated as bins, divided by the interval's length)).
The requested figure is 18.8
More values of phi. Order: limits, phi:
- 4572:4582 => 23.0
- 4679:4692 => 26.3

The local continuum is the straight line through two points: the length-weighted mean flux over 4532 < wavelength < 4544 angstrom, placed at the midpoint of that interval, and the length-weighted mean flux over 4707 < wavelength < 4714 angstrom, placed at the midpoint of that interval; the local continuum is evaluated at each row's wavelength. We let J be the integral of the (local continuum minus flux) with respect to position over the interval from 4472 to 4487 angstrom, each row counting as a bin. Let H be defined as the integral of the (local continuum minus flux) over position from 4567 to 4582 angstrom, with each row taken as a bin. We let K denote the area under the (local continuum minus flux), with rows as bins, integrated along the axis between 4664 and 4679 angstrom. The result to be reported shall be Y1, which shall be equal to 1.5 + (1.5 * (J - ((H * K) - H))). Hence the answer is -249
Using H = -7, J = 9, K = -25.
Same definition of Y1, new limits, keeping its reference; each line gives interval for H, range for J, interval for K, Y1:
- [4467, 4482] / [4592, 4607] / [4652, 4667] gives 442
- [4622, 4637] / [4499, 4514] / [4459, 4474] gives -1346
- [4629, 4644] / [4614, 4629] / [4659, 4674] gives 3761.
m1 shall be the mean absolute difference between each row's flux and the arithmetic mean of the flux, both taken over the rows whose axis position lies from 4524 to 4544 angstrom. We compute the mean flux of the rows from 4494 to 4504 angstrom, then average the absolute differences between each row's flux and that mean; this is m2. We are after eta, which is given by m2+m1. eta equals 1.3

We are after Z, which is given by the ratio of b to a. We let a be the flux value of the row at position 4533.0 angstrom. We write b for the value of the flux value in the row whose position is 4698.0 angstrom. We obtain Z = 1.35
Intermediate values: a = 20.21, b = 27.36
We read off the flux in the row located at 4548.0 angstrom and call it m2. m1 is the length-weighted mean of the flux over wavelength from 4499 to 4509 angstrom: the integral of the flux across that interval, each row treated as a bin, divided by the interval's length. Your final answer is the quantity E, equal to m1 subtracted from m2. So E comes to 2.1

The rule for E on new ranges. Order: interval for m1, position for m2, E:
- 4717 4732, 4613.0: -2.4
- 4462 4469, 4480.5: 1.3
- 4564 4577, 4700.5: 5.4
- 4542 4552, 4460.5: -2.5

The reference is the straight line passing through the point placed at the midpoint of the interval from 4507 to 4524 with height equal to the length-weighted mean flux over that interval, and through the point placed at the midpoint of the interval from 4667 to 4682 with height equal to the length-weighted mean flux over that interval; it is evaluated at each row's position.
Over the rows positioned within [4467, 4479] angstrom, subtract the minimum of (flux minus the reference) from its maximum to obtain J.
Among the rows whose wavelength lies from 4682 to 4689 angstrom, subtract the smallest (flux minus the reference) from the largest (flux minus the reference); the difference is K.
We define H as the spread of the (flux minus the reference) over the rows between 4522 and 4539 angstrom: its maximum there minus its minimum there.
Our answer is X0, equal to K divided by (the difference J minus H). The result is 4.1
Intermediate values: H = 1.3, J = 2.0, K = 2.9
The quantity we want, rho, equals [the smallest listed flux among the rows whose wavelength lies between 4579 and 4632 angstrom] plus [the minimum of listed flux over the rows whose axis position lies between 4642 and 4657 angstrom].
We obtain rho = 35.3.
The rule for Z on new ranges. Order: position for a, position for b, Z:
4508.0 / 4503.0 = 0.96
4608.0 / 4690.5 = 1.23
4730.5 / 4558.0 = 0.90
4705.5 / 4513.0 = 0.78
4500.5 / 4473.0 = 1.09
